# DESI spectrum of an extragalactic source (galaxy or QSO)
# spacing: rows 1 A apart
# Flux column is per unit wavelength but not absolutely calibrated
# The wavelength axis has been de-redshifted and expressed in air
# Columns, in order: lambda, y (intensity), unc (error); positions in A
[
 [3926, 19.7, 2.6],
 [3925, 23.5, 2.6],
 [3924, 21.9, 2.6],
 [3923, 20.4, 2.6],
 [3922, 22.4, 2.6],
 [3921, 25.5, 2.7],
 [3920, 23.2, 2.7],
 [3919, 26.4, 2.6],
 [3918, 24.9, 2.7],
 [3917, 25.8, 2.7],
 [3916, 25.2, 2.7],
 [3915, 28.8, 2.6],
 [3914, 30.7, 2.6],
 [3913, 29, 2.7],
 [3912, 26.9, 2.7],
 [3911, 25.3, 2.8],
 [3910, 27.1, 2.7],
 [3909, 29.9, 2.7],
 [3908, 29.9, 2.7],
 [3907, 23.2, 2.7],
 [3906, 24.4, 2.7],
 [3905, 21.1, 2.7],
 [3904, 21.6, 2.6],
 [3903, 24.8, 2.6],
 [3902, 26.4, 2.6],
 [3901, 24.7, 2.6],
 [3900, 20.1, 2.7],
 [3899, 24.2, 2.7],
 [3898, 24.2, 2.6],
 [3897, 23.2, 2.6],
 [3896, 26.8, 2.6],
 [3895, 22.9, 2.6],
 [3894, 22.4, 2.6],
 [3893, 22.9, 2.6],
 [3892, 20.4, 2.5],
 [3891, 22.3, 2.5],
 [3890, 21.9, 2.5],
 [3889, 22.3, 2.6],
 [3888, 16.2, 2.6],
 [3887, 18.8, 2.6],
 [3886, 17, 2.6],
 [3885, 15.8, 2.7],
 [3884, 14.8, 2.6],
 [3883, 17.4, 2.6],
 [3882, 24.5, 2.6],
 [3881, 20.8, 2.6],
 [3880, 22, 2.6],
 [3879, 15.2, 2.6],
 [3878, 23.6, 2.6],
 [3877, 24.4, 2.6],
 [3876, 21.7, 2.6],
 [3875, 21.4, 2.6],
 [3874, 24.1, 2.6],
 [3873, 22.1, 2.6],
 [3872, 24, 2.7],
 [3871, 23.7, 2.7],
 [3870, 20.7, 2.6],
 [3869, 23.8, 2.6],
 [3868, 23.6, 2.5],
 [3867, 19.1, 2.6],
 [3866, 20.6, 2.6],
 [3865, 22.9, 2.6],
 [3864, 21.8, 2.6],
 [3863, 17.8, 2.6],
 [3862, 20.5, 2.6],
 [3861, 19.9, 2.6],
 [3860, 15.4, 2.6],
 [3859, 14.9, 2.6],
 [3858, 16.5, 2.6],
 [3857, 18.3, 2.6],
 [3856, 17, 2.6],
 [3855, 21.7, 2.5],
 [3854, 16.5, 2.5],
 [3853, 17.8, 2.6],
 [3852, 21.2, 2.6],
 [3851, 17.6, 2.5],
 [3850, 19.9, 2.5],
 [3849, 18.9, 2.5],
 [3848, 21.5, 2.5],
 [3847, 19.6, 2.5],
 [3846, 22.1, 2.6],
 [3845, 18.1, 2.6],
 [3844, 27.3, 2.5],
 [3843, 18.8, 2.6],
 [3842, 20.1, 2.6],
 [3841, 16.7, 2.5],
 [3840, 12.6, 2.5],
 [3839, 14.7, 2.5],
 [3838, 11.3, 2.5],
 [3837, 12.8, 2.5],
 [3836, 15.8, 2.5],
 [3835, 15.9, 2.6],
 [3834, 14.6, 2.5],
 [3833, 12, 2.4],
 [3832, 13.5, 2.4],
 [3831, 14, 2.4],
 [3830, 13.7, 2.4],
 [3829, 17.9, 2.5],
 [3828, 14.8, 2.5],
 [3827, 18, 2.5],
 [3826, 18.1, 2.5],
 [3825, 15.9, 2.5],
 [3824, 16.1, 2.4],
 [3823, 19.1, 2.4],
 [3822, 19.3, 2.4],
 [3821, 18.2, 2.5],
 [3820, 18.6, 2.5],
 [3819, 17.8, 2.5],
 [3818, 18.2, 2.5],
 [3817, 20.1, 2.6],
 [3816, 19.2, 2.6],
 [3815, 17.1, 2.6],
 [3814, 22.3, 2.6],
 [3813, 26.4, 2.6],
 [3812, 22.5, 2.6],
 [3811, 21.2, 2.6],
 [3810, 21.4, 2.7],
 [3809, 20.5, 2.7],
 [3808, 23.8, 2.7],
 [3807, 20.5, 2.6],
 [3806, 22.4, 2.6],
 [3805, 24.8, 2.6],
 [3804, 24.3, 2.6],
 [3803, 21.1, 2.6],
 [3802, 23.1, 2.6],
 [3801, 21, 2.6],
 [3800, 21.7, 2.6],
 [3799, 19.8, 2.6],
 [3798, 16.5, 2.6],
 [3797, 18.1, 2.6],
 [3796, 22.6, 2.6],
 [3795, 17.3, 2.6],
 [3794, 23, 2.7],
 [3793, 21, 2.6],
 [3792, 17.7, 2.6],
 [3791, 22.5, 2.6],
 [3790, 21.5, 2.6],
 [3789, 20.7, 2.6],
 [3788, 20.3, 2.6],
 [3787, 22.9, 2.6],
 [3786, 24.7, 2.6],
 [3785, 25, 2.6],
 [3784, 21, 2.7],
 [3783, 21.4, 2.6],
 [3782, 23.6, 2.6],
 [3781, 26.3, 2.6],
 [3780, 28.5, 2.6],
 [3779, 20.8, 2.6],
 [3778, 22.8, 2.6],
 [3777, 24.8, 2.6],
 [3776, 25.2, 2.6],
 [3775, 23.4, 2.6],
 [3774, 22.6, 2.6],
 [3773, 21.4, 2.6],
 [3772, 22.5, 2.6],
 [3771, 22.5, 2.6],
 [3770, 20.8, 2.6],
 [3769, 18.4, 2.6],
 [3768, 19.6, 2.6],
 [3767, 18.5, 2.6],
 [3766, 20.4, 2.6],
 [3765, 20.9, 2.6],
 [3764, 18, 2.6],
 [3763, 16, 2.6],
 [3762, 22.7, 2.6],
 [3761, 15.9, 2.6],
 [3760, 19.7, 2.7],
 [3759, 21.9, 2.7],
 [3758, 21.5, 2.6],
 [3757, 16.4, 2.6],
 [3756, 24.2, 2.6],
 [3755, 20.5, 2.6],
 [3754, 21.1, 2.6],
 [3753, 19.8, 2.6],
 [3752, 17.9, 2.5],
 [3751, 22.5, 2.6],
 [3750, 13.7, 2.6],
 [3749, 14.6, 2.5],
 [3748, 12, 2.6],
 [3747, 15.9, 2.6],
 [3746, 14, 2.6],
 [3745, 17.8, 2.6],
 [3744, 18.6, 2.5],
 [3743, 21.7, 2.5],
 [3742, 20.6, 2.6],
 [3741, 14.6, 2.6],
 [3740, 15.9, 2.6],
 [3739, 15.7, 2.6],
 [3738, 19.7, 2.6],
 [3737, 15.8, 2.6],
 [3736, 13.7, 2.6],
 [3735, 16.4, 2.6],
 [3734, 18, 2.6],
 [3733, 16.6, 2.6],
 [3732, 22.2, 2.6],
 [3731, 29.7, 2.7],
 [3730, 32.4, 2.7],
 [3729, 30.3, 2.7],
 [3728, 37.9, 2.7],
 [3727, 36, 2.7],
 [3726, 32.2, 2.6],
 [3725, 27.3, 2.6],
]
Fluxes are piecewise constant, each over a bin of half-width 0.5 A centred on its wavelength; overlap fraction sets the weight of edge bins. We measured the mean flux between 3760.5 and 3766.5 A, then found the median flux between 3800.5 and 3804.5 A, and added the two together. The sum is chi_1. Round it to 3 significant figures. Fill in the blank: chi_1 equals 41.1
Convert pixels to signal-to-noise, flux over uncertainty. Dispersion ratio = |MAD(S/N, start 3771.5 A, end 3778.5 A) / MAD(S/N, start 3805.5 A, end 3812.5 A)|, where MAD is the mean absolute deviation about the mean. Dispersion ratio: 1.02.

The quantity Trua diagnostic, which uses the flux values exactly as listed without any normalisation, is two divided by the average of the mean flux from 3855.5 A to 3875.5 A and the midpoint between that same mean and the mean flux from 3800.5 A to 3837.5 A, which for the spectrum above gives 0.100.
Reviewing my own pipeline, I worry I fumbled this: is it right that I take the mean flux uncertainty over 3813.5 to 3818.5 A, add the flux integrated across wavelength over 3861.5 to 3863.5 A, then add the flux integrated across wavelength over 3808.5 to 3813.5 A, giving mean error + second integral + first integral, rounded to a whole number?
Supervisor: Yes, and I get 153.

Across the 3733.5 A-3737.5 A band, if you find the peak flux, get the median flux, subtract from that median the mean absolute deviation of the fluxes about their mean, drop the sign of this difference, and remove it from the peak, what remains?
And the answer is 3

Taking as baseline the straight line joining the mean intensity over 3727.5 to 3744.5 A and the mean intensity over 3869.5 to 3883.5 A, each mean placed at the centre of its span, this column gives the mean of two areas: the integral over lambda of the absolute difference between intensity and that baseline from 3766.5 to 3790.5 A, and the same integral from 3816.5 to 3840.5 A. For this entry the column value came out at 92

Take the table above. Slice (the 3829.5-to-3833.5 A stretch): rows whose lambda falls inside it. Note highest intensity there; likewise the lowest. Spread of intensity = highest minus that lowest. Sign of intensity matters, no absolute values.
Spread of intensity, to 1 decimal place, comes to 2.0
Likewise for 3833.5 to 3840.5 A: 4.6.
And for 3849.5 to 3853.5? 3.6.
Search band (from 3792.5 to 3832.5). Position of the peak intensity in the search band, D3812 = 3813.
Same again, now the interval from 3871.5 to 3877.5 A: 3877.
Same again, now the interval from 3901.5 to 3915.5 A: 3914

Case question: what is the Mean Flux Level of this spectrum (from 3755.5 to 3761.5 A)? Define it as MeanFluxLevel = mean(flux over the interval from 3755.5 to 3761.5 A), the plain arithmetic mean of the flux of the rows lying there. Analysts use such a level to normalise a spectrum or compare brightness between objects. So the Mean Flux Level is 20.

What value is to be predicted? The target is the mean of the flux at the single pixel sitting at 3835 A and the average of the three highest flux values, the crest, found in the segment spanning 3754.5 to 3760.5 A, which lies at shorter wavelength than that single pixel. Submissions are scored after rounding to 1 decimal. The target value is 19.2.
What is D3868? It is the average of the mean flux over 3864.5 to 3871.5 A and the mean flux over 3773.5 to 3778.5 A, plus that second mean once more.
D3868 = 47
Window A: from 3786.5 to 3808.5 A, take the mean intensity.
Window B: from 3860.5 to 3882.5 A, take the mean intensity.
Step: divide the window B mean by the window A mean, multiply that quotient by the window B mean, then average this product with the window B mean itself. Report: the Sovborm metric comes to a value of 22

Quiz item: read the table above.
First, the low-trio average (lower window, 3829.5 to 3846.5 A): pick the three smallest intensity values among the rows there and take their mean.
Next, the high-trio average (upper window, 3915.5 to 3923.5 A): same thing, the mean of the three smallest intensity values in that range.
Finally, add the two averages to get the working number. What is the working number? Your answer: 34.0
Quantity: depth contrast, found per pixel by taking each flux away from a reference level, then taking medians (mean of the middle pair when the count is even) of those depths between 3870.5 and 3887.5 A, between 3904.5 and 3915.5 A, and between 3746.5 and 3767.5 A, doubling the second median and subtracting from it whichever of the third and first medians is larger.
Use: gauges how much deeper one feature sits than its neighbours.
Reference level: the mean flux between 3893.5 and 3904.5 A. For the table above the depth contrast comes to -11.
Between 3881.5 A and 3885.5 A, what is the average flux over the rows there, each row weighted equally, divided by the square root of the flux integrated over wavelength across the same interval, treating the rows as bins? 2.13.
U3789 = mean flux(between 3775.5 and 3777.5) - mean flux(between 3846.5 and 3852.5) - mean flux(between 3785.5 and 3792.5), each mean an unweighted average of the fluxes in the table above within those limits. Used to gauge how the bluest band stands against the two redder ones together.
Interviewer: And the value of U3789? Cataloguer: -16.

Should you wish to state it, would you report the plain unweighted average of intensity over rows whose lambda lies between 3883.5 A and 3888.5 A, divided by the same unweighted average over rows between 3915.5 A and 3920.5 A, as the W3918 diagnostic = 0.66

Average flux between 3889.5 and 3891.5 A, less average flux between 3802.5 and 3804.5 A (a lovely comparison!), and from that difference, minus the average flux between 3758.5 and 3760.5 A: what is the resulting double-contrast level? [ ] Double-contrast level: -21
